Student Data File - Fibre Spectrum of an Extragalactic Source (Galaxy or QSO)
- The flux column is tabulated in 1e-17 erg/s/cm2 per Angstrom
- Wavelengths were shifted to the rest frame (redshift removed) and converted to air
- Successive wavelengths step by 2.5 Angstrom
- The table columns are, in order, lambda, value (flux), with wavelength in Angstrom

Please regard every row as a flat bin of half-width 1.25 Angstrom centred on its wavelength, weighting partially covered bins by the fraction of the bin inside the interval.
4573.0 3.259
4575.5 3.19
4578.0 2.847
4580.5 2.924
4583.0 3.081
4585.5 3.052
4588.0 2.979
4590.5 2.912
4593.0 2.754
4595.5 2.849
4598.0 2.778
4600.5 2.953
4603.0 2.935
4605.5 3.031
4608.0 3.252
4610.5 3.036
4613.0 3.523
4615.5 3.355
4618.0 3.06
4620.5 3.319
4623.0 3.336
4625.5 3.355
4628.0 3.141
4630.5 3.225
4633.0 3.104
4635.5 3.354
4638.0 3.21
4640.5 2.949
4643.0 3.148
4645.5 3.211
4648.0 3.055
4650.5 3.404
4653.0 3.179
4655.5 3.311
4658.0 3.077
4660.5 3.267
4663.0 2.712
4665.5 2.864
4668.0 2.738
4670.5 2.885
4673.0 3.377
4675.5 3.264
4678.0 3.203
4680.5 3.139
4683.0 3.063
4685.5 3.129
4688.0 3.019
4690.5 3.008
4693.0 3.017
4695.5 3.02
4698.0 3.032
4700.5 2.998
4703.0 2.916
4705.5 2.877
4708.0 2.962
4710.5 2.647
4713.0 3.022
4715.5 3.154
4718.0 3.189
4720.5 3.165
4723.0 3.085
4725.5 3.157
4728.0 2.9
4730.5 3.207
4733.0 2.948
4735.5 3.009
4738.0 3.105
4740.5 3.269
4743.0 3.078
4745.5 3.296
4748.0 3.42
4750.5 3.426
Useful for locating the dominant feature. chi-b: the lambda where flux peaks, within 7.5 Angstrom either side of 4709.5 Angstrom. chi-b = 4715.5 Angstrom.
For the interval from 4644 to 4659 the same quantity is 4650.5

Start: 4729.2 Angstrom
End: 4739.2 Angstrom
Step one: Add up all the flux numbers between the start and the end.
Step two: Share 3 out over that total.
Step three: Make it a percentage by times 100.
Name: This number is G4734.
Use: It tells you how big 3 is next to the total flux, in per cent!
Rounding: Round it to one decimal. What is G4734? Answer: 24.5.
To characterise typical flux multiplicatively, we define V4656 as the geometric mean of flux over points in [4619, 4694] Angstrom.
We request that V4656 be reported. 3.13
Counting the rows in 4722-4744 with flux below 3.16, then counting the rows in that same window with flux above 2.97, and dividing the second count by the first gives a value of 1.00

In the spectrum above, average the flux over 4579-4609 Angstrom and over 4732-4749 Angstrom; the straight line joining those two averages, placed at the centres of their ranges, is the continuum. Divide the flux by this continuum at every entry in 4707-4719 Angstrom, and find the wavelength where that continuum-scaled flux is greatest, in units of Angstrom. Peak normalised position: 4718.0 Angstrom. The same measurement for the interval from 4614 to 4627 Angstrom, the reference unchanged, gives 4615.5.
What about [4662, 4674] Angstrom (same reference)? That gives 4673.0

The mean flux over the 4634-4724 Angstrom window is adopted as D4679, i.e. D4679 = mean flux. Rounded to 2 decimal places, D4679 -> 3.07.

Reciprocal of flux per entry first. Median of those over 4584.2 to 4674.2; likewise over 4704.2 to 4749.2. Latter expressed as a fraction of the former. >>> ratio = 1.00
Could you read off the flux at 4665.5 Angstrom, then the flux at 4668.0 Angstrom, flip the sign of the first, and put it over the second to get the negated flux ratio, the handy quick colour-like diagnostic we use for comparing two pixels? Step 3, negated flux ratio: -1.05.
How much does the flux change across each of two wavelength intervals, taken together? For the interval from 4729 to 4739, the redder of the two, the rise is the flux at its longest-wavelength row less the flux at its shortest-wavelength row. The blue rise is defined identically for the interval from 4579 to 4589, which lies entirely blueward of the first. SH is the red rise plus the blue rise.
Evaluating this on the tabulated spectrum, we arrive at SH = -0.05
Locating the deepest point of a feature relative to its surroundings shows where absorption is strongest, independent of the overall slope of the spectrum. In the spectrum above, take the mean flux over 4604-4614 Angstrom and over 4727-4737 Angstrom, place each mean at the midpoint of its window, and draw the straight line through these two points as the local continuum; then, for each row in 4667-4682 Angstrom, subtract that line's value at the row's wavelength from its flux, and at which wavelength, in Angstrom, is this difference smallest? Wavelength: 4668.0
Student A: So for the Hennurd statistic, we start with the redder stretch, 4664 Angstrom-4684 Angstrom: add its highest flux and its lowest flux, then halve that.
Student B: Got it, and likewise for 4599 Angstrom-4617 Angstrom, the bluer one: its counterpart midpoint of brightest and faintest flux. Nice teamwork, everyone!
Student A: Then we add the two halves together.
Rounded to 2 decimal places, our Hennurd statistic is 6.29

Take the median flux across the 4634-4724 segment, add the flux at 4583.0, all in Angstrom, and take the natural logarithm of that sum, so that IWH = 1.82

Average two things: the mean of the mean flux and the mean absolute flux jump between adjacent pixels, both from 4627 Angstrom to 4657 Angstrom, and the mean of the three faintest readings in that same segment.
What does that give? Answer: 2.36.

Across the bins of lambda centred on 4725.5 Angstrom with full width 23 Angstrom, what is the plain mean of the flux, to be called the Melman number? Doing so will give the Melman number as 3.09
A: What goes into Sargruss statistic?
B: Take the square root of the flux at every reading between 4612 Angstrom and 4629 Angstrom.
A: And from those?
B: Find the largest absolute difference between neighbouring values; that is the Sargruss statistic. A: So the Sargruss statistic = 0.082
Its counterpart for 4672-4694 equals 0.031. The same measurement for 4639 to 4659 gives 0.097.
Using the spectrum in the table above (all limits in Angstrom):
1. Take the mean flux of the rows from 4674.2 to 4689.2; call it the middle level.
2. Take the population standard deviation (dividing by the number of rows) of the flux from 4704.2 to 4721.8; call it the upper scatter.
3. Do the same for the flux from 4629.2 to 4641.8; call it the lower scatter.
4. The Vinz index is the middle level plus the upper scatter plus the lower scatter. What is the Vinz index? 3.45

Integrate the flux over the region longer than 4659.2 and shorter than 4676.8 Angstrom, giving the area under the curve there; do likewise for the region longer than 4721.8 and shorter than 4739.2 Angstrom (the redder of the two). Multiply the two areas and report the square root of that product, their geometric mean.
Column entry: 53.1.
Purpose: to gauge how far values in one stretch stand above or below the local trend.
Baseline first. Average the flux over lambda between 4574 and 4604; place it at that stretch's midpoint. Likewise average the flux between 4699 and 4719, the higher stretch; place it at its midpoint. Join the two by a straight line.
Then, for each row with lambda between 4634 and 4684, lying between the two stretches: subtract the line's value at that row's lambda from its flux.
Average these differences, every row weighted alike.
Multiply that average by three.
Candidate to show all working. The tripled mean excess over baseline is 0.5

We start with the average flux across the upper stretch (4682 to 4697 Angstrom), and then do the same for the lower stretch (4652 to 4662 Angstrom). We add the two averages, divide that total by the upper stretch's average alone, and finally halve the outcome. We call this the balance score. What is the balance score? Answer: 1.03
